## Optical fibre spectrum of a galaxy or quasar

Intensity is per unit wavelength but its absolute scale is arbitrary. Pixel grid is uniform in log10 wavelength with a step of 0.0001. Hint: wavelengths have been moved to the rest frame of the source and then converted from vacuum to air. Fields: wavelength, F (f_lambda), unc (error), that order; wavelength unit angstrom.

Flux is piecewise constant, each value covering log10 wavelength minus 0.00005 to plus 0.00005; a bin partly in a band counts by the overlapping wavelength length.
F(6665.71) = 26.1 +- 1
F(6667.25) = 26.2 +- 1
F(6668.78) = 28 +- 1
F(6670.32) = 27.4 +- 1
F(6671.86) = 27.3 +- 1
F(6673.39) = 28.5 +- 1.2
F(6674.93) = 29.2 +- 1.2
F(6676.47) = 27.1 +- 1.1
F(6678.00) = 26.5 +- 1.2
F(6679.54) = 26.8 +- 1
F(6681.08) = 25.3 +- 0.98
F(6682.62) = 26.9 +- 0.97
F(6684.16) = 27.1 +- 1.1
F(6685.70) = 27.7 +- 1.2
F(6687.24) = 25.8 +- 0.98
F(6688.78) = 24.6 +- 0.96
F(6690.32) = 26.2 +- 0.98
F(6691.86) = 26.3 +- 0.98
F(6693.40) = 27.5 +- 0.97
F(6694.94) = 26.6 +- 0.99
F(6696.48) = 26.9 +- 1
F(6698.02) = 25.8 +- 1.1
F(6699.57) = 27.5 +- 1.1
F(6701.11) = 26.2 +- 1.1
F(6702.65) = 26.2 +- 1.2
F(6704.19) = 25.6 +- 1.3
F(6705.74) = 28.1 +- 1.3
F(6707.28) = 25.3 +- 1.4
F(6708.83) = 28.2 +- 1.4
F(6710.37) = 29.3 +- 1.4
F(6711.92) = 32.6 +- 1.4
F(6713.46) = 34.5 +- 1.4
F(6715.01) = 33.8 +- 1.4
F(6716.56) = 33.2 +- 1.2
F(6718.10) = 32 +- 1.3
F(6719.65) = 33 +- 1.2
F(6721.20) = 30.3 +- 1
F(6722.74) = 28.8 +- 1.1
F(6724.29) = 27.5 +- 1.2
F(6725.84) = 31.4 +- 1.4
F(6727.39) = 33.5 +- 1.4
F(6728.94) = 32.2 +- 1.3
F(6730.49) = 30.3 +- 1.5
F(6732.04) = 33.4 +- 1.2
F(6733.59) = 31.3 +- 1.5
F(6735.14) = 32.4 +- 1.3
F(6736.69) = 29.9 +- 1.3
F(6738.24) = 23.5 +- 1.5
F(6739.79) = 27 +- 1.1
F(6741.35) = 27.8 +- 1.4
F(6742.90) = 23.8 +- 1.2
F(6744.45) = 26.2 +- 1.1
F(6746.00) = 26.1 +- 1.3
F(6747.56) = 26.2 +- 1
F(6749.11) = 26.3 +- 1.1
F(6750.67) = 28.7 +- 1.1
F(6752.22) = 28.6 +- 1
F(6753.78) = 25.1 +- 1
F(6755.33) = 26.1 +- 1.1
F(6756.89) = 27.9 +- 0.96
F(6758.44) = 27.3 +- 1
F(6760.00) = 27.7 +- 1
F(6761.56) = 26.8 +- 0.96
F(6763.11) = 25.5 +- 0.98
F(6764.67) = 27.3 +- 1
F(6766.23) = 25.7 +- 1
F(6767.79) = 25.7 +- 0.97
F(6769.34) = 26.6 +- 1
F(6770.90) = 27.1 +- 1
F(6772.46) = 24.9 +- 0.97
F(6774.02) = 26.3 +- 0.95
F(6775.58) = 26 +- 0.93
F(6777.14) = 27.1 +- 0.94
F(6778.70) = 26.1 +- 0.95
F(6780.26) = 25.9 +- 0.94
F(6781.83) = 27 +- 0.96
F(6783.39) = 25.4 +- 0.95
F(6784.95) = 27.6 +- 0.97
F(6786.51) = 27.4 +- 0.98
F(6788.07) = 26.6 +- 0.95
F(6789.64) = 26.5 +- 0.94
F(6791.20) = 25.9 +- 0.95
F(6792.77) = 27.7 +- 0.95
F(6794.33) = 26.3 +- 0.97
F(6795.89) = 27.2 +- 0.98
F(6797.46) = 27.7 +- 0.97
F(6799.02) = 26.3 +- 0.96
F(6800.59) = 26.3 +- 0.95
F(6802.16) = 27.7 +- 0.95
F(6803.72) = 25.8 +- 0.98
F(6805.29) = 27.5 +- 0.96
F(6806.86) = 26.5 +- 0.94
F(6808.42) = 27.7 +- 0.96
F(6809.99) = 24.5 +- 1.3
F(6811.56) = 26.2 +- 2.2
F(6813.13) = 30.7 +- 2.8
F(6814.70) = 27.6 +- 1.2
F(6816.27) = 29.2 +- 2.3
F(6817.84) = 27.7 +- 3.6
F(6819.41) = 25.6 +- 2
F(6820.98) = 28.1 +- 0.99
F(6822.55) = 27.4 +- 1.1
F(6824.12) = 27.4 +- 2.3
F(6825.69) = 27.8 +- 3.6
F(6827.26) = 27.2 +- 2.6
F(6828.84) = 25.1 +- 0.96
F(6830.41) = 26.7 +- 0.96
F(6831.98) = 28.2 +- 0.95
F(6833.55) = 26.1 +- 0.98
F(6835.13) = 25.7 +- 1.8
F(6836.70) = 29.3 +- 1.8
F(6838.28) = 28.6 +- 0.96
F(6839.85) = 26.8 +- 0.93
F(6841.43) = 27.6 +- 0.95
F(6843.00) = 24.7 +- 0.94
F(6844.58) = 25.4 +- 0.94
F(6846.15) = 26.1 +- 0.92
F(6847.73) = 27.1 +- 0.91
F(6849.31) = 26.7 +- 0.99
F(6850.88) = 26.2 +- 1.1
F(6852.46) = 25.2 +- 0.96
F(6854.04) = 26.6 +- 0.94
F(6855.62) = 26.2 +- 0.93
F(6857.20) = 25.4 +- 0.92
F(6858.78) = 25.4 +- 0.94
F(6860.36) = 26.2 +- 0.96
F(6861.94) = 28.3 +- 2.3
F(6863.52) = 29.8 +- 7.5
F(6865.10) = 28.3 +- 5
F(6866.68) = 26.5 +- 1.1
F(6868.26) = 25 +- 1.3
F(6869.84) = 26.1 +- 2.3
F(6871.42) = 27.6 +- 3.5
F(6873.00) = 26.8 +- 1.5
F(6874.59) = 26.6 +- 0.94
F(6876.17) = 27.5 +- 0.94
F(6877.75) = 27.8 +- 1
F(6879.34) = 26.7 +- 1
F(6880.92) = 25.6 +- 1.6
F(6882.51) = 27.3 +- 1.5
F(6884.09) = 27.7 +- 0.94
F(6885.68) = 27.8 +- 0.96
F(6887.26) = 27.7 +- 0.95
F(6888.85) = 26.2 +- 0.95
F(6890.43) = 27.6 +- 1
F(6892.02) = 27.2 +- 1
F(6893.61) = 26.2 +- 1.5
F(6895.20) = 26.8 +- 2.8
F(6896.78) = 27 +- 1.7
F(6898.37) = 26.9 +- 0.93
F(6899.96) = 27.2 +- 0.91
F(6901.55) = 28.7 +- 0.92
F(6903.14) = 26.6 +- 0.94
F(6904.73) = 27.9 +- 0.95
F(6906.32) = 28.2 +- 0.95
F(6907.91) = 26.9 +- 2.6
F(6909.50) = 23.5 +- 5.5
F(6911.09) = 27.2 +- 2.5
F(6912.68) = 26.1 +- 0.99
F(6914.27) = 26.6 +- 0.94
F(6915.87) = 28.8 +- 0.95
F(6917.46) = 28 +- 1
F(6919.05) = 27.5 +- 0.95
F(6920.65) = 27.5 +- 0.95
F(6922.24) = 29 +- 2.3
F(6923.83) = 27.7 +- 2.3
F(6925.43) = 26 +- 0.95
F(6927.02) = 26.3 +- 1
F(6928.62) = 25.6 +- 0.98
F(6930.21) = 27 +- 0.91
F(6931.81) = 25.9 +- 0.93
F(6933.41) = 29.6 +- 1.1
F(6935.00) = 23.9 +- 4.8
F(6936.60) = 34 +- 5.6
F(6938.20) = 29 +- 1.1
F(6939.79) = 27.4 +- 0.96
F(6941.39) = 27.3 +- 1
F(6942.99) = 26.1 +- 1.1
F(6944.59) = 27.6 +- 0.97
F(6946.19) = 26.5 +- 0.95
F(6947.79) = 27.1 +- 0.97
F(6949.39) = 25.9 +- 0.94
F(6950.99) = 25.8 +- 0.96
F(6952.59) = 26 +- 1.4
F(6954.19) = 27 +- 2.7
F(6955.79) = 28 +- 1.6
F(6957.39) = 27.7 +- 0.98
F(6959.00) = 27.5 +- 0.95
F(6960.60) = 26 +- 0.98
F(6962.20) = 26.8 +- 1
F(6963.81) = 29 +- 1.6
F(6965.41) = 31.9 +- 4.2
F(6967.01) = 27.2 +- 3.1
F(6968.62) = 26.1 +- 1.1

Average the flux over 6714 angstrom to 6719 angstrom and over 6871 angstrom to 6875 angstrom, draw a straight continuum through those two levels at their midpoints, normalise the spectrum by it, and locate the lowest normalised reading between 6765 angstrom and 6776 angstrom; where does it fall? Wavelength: 6772.46 angstrom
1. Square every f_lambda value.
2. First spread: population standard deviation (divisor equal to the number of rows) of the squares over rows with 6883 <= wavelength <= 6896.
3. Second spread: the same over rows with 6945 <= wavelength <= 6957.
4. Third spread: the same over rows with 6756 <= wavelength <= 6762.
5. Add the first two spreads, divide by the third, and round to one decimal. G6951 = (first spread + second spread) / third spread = 3.2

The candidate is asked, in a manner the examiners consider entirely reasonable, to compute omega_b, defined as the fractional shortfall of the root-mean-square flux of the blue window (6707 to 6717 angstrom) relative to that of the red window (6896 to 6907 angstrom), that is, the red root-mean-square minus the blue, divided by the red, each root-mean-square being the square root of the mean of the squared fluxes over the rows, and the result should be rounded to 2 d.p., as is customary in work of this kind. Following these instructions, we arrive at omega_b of -0.13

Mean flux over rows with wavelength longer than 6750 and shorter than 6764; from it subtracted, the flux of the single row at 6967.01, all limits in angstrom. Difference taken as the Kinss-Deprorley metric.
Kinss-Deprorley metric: -0.1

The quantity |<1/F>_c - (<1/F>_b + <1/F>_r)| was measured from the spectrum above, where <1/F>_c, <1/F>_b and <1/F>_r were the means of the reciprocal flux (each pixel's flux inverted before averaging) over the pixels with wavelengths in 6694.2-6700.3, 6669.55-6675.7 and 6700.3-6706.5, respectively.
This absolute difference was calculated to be 0.036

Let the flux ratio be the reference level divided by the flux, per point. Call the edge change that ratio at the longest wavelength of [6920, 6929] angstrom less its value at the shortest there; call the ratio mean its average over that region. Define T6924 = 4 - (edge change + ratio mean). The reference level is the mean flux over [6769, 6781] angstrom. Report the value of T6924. 2.96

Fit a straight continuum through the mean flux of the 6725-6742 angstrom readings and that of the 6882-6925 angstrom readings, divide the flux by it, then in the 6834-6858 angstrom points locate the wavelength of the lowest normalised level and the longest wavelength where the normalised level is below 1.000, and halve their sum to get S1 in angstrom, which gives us 6850.1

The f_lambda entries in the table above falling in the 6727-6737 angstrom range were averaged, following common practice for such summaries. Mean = 31.9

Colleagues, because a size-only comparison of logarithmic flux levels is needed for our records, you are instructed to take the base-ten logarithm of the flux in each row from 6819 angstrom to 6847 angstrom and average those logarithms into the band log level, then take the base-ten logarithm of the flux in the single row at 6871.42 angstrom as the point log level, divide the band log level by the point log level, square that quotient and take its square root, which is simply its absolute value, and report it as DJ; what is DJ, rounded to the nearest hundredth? 0.99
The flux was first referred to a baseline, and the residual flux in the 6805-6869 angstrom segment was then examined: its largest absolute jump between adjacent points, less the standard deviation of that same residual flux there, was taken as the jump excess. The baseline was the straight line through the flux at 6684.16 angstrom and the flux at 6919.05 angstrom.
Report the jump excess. 3.1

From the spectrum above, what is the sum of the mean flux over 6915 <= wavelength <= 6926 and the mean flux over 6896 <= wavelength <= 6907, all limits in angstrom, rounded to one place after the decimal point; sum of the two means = 55.3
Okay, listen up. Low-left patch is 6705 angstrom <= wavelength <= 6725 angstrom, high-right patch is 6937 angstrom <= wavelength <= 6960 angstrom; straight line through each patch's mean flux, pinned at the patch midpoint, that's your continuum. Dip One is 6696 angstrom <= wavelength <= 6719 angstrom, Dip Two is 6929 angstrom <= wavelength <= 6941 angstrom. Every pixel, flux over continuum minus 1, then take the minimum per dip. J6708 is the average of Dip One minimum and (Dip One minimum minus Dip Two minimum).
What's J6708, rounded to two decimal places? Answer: -0.11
